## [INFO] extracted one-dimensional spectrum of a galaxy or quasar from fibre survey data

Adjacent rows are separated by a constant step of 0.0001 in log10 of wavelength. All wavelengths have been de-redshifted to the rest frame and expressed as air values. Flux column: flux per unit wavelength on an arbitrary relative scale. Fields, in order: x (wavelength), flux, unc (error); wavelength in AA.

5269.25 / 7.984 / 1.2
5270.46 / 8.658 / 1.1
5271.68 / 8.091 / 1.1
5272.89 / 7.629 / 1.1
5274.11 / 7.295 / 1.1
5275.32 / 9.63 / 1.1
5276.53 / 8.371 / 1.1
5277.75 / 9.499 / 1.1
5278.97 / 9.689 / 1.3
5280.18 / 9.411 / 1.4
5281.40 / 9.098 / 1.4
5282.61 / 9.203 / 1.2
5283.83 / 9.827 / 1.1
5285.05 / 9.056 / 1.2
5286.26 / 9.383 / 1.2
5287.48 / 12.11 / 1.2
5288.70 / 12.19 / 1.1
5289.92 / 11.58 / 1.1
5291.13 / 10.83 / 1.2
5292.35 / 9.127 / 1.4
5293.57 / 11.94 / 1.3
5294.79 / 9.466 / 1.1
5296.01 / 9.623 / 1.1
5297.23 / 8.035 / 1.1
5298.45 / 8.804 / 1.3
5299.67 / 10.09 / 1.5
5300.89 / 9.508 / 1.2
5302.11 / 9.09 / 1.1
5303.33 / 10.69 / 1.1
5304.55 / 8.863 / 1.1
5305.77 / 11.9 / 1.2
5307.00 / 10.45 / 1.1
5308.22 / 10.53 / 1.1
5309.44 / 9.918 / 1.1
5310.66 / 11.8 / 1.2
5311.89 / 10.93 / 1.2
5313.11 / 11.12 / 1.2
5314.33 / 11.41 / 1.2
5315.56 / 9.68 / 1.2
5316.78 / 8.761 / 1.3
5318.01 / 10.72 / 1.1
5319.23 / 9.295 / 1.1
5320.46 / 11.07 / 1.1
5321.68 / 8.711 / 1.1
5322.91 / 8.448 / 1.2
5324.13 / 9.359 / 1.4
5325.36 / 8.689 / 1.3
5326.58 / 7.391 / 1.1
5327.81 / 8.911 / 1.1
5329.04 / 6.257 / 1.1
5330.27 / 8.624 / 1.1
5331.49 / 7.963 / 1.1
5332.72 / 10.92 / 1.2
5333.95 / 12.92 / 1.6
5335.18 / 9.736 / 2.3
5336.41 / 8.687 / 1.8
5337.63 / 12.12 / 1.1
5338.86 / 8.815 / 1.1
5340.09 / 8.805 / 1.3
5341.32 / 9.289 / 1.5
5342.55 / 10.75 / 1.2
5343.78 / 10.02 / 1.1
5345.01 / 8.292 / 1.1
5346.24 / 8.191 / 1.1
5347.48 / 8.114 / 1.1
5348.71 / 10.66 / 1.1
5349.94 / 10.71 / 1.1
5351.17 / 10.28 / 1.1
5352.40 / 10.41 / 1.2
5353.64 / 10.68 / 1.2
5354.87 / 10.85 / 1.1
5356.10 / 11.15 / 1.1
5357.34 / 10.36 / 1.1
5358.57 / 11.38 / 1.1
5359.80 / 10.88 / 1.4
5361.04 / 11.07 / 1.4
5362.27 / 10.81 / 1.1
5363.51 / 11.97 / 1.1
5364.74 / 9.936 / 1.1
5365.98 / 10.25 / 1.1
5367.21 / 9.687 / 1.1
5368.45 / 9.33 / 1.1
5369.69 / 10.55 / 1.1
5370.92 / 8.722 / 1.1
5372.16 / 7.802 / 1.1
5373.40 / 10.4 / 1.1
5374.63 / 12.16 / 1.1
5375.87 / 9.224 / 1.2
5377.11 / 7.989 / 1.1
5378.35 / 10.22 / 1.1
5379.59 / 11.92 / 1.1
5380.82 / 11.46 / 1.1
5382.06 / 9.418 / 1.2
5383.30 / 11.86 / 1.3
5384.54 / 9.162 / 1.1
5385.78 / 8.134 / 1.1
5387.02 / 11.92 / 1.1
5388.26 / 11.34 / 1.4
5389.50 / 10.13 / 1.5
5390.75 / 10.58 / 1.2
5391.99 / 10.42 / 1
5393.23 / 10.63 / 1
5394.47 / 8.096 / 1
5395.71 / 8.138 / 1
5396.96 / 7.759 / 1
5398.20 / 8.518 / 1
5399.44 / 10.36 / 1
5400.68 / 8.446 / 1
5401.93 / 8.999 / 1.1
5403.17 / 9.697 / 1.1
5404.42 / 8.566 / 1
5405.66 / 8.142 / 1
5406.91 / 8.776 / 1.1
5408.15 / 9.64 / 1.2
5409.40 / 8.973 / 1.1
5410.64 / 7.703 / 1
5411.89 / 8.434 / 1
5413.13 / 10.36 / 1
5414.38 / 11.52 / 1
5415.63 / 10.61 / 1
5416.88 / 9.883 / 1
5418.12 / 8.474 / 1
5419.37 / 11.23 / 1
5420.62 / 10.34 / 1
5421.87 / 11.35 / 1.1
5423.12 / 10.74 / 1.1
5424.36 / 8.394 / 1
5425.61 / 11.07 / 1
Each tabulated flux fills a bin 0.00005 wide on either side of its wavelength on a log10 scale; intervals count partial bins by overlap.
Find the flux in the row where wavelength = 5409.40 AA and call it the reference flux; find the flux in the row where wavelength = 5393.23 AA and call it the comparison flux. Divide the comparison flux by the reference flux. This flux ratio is 1.18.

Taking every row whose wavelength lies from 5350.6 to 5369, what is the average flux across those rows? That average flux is 10.6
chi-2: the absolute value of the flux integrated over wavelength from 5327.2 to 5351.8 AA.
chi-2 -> 234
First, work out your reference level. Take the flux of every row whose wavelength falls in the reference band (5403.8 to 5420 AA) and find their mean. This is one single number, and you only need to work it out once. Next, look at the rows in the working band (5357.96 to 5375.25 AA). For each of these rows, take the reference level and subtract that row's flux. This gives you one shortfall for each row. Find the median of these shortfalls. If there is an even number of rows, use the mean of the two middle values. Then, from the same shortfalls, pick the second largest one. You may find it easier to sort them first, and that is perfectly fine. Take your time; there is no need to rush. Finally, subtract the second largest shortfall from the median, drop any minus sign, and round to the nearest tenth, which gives 1.8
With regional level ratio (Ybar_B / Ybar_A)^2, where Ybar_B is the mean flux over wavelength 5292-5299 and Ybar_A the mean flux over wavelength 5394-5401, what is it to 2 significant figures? 1.2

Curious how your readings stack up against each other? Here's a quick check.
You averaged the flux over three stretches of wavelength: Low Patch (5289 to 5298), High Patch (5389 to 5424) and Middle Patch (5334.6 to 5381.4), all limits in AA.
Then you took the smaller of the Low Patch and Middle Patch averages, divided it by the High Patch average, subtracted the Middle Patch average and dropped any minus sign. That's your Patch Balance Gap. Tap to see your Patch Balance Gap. 9.0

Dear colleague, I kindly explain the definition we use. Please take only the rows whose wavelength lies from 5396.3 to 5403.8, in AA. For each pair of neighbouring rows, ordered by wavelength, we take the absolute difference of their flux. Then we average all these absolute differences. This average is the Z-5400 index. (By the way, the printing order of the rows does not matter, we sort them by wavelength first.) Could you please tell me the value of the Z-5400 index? 1.15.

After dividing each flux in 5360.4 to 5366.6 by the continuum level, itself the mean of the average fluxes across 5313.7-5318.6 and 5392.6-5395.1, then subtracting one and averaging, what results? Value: 0.11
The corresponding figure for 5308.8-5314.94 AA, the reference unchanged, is 0.13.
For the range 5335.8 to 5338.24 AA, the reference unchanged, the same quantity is 0.07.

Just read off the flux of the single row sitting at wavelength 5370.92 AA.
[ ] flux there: 8.722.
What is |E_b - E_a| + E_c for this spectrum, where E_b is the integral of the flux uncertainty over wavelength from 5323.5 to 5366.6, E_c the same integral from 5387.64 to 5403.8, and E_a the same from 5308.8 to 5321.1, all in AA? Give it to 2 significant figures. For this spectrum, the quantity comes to 56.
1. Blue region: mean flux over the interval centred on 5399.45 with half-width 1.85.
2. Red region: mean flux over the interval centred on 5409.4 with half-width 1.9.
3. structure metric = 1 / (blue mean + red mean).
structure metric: 0.0559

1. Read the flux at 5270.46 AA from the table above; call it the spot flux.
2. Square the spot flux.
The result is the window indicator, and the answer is 75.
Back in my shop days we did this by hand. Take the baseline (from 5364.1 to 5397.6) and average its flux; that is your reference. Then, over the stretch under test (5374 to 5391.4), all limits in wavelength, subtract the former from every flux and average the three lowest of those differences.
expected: -1.47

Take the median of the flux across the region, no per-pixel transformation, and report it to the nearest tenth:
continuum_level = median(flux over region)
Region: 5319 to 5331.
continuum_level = 8.7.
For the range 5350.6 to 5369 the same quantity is 10.7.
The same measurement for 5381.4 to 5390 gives 10.1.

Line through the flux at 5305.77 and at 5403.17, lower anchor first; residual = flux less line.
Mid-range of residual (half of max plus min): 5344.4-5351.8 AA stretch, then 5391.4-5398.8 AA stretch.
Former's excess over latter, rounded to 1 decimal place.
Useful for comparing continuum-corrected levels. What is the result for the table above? -0.8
